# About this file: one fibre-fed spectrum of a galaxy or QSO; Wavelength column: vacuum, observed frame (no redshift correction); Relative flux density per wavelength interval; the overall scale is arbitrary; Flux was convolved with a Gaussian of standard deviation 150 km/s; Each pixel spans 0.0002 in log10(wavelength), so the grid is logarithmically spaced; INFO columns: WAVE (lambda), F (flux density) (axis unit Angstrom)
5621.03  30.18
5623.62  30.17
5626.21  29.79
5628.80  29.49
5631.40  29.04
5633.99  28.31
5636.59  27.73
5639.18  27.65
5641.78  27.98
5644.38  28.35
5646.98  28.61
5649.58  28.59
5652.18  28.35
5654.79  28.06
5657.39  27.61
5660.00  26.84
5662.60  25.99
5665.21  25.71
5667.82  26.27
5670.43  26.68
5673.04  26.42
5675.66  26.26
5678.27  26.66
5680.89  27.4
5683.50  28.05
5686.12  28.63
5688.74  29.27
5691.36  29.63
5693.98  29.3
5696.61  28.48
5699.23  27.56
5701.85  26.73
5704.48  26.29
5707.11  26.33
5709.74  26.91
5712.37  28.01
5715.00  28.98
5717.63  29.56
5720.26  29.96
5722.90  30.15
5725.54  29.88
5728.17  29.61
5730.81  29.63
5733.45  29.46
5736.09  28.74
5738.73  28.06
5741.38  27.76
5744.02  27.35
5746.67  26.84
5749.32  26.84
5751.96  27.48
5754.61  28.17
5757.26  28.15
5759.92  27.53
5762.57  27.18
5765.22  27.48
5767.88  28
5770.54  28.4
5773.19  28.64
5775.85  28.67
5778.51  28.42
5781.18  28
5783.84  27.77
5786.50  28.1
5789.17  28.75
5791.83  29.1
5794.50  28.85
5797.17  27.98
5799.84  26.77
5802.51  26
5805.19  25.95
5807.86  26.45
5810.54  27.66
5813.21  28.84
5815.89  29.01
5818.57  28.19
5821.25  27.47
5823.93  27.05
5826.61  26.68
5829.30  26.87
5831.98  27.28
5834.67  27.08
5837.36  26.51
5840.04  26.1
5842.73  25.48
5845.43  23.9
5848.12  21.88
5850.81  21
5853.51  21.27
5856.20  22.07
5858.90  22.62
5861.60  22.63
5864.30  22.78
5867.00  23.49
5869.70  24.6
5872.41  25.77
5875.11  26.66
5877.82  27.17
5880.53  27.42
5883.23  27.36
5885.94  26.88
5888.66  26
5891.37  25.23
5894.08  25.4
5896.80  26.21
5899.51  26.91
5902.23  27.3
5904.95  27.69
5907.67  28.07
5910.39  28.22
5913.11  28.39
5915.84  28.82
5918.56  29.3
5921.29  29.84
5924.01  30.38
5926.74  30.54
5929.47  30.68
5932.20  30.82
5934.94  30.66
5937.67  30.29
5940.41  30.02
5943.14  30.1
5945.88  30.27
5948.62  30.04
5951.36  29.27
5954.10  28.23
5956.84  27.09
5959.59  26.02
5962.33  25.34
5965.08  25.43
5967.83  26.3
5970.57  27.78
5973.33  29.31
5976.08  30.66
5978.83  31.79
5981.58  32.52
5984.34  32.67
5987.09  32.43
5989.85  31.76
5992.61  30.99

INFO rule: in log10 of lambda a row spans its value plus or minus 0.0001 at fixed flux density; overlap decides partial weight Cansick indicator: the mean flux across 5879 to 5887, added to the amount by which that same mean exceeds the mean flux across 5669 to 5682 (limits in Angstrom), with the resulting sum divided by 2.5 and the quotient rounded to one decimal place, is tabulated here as 11.1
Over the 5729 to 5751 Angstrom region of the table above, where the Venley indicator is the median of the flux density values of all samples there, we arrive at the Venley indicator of 27.9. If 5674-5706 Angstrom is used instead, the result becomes 27.8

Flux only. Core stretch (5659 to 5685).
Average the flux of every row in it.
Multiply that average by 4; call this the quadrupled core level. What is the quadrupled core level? 107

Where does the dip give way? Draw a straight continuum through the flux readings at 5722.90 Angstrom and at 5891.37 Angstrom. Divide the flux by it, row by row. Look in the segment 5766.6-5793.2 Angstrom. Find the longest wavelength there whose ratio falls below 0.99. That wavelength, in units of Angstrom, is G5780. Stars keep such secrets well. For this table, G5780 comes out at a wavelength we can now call 5783.84 Angstrom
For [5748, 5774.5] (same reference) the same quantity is 5770.54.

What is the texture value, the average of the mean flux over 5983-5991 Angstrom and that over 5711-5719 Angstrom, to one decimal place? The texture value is 30.6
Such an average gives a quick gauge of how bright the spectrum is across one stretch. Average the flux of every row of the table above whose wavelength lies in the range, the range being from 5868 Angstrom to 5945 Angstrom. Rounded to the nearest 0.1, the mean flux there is 28.1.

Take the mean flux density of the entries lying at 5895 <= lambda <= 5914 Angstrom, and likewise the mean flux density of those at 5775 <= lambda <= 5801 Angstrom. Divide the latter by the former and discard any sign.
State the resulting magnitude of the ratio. 1.03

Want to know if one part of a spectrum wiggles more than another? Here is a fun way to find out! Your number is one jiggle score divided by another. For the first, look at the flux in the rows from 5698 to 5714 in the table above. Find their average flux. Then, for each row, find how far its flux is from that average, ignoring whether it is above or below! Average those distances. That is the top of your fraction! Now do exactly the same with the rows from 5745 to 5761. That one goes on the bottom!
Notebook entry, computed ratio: 1.2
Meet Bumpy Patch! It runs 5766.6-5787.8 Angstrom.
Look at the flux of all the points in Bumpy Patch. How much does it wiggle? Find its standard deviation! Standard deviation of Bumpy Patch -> 0.3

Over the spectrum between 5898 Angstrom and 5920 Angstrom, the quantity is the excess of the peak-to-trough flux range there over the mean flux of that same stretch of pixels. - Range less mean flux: -25.7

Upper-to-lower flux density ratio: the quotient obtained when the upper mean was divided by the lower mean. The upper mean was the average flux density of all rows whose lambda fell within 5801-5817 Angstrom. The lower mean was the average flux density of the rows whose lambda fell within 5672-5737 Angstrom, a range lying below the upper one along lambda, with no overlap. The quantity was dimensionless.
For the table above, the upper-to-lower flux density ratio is 0.96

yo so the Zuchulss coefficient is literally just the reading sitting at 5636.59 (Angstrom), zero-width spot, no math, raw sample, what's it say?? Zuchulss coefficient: 27.73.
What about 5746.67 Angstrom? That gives 26.84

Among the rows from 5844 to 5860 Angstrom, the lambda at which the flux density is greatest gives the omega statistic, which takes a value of 5845.43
